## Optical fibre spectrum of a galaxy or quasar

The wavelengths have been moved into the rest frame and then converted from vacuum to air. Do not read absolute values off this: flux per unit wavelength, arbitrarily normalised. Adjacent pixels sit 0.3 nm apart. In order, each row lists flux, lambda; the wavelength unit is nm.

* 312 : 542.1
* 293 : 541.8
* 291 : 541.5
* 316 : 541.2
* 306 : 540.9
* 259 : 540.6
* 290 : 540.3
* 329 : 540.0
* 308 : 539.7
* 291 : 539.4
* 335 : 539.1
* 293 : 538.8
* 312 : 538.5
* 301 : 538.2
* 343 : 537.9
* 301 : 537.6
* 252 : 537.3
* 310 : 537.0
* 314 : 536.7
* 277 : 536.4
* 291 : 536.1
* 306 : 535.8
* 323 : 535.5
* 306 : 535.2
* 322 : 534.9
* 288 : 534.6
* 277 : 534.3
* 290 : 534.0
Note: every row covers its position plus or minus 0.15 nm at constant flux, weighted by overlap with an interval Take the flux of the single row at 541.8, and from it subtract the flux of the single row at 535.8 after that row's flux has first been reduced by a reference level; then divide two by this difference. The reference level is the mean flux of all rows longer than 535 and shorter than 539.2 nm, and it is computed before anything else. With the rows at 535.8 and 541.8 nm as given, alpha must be 0.0069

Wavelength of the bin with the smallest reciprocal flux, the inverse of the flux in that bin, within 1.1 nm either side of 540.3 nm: 540.0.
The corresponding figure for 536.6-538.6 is 537.9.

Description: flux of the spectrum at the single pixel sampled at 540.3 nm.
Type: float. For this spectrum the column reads 290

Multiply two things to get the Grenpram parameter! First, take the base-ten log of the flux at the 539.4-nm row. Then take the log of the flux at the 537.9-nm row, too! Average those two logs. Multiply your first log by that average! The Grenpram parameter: 6.16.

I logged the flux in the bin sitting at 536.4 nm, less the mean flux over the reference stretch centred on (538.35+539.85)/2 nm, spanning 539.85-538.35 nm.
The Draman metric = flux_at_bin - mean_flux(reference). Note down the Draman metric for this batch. -31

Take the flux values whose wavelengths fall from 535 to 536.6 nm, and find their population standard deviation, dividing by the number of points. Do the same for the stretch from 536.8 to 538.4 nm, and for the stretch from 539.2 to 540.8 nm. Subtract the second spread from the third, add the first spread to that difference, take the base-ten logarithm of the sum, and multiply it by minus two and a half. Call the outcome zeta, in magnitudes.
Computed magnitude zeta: -2.4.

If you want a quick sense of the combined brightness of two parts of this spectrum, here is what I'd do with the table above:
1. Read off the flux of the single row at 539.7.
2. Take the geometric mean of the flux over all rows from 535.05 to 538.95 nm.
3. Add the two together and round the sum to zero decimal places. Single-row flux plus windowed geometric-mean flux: 609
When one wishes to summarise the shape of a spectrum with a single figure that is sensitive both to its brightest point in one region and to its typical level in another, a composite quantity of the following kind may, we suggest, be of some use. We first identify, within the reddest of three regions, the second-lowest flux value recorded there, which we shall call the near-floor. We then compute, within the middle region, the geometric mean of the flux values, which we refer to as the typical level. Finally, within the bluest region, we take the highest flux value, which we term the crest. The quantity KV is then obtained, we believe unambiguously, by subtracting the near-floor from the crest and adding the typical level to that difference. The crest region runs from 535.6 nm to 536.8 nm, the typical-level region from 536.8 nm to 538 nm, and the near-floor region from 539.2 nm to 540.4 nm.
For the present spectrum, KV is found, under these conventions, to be 323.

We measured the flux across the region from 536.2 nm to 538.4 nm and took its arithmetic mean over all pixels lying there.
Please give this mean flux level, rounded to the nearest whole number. 300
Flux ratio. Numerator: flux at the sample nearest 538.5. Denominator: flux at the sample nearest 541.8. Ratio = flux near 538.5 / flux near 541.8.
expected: 1.06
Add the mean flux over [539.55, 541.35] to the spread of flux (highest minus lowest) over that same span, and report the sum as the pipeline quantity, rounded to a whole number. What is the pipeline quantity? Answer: 371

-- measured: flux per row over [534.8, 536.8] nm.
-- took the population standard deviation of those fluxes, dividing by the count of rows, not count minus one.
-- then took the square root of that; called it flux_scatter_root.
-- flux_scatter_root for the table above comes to 3.9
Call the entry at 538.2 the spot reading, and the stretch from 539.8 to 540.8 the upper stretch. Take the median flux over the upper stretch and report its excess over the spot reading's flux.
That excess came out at -11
